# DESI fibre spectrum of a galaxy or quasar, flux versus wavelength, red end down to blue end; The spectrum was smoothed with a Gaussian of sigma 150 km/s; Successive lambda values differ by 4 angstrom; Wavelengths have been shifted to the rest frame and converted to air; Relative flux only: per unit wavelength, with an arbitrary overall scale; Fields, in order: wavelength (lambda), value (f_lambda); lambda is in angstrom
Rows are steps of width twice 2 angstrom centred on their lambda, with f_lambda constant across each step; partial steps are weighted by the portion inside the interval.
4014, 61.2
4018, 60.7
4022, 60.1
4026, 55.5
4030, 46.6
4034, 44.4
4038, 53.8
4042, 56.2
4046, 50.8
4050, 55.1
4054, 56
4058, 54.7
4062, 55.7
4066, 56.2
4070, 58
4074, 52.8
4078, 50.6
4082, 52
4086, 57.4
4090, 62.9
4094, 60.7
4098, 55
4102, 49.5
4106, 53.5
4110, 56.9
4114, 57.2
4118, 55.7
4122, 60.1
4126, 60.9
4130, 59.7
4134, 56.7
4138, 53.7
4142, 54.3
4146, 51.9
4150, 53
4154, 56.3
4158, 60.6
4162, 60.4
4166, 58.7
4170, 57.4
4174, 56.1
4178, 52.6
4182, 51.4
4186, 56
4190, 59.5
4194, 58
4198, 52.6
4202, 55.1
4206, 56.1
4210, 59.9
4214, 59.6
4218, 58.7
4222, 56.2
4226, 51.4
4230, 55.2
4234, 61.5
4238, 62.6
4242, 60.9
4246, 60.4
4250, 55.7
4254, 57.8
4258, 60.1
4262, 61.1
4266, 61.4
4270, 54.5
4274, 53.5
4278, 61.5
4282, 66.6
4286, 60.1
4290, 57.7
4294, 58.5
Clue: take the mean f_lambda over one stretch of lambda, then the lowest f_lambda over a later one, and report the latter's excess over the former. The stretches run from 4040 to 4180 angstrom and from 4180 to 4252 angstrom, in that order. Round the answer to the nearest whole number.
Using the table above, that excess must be -5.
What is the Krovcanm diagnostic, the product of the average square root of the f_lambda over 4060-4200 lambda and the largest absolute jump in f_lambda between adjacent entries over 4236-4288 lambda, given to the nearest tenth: 59.9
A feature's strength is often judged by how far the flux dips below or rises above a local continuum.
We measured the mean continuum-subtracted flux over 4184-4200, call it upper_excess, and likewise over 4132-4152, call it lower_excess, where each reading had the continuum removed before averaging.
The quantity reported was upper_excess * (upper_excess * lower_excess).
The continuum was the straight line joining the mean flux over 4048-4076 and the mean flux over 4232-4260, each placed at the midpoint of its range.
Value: -15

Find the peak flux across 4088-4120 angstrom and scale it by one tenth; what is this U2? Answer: 6.29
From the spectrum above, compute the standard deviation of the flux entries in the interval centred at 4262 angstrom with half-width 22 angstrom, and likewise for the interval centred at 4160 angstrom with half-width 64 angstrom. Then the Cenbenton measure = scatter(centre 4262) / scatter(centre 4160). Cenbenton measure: 1.2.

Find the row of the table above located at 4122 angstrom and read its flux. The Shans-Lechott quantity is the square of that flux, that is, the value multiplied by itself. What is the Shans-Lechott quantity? 3612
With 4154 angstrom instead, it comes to 3170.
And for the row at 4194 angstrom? 3364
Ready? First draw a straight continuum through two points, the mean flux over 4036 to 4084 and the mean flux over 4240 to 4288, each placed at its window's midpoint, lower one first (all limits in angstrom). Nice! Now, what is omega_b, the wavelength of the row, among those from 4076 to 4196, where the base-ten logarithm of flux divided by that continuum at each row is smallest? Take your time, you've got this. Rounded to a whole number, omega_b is 4102 angstrom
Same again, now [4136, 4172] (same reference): 4146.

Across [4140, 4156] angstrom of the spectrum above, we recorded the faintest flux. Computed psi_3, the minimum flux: 51.9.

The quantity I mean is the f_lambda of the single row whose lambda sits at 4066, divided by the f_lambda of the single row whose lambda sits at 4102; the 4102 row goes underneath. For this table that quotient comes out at 1.14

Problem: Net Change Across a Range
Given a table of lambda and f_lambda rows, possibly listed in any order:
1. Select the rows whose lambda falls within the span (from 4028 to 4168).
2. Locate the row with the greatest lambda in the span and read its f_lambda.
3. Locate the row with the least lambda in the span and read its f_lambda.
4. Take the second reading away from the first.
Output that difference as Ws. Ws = 12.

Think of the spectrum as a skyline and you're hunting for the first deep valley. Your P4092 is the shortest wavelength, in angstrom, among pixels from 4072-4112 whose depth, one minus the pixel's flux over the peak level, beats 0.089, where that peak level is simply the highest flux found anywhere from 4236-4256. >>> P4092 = 4074 angstrom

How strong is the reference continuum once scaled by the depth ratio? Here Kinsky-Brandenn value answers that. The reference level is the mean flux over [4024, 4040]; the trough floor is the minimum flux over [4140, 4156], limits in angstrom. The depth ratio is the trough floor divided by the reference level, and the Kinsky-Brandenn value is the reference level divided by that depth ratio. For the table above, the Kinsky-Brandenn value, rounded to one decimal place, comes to 48.3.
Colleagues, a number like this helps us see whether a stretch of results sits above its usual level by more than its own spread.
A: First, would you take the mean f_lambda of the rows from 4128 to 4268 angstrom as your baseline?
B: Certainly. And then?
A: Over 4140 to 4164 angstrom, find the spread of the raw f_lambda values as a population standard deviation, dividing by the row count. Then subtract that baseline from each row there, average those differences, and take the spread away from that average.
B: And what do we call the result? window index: -4.5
